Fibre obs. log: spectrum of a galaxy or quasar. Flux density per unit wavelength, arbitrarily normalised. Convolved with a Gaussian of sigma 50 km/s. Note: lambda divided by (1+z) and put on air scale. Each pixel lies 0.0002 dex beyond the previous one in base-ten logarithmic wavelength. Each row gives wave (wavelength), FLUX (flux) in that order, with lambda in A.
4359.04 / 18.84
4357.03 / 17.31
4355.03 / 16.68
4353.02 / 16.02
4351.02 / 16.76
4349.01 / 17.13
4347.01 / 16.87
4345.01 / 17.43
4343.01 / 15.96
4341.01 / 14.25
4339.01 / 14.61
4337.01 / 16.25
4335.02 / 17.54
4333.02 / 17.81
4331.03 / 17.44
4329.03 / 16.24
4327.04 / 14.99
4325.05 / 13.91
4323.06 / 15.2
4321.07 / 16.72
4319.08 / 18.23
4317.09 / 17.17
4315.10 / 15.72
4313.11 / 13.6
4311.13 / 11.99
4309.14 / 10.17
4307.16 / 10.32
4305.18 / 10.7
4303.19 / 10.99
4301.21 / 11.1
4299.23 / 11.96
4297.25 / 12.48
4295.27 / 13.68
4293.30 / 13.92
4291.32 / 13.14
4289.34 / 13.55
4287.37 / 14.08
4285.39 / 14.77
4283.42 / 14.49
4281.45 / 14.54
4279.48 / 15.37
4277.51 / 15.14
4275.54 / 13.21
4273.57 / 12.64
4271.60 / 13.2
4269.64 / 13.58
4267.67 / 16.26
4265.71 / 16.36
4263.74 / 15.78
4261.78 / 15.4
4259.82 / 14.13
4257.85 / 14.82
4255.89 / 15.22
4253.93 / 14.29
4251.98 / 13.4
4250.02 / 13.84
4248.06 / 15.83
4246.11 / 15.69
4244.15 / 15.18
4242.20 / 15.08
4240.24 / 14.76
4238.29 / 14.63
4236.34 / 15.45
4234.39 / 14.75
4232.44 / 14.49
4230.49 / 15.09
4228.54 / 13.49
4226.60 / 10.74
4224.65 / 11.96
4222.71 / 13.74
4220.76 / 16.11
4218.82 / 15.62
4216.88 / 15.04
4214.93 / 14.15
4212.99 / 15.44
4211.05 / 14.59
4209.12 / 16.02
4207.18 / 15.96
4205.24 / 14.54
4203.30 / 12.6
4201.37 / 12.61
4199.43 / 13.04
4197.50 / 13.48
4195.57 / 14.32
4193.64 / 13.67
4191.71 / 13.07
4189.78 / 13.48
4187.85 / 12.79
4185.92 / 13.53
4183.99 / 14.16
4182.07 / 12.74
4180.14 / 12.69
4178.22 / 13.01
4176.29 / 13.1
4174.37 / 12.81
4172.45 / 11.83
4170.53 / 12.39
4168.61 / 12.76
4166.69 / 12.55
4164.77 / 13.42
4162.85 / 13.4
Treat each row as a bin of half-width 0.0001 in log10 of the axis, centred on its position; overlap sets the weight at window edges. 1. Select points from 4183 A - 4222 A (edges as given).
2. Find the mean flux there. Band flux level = 14.2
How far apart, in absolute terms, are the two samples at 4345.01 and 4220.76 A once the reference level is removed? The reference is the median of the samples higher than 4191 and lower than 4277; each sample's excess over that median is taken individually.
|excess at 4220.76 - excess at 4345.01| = 1.3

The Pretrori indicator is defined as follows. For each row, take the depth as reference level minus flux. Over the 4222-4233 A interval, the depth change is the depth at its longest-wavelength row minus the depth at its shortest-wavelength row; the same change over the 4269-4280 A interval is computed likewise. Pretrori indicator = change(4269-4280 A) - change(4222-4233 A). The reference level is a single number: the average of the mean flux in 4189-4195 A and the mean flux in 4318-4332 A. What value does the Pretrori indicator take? -1.0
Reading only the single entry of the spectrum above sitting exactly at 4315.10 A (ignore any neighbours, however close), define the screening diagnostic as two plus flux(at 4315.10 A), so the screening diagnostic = 17.7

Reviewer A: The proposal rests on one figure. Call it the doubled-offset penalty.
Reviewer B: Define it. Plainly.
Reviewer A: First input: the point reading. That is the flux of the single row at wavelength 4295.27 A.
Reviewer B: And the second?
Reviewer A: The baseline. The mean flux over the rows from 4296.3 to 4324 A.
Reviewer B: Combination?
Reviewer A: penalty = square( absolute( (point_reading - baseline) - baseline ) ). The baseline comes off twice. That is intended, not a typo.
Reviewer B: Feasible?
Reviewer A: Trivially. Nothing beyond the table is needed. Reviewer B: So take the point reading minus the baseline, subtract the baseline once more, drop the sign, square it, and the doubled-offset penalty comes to 167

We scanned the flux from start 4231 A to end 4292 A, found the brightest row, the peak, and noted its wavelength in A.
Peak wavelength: 4265.71 A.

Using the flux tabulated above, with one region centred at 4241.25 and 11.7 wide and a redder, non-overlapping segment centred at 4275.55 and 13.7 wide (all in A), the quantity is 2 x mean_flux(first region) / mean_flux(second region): 2.17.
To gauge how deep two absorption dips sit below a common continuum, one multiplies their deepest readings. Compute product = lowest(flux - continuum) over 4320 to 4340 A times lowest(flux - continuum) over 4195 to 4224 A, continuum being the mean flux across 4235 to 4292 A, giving 1.4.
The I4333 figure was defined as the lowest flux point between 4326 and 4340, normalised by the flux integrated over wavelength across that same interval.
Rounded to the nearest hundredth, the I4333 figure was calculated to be 0.06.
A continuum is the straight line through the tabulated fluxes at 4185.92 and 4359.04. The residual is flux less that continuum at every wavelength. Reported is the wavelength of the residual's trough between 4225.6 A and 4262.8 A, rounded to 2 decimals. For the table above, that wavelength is 4226.60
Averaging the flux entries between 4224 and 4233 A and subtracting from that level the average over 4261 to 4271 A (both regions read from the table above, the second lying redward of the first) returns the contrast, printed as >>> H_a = -2.3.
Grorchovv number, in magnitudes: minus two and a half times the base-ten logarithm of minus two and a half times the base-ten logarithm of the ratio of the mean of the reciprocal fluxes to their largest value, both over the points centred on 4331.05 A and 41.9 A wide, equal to 1.3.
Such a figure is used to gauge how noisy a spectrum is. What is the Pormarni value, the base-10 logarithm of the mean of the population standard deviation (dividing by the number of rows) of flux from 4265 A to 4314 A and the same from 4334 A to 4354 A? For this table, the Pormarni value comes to 0.14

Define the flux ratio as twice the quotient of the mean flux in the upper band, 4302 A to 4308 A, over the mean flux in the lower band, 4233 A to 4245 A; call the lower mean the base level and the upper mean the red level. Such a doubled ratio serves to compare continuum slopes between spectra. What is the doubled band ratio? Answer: 1.43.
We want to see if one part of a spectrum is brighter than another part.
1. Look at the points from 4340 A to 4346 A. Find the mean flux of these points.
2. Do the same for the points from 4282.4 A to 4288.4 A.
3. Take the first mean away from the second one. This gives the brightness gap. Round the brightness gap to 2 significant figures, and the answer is -1.4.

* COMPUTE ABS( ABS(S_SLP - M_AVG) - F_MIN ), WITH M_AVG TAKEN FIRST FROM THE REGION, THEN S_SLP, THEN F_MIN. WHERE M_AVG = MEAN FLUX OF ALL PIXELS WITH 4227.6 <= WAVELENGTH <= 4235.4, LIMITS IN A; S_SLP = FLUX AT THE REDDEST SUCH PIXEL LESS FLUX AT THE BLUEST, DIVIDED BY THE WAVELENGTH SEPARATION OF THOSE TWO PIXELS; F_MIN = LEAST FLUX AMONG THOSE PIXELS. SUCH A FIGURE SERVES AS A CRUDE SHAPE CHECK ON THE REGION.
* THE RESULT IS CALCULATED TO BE 0.75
